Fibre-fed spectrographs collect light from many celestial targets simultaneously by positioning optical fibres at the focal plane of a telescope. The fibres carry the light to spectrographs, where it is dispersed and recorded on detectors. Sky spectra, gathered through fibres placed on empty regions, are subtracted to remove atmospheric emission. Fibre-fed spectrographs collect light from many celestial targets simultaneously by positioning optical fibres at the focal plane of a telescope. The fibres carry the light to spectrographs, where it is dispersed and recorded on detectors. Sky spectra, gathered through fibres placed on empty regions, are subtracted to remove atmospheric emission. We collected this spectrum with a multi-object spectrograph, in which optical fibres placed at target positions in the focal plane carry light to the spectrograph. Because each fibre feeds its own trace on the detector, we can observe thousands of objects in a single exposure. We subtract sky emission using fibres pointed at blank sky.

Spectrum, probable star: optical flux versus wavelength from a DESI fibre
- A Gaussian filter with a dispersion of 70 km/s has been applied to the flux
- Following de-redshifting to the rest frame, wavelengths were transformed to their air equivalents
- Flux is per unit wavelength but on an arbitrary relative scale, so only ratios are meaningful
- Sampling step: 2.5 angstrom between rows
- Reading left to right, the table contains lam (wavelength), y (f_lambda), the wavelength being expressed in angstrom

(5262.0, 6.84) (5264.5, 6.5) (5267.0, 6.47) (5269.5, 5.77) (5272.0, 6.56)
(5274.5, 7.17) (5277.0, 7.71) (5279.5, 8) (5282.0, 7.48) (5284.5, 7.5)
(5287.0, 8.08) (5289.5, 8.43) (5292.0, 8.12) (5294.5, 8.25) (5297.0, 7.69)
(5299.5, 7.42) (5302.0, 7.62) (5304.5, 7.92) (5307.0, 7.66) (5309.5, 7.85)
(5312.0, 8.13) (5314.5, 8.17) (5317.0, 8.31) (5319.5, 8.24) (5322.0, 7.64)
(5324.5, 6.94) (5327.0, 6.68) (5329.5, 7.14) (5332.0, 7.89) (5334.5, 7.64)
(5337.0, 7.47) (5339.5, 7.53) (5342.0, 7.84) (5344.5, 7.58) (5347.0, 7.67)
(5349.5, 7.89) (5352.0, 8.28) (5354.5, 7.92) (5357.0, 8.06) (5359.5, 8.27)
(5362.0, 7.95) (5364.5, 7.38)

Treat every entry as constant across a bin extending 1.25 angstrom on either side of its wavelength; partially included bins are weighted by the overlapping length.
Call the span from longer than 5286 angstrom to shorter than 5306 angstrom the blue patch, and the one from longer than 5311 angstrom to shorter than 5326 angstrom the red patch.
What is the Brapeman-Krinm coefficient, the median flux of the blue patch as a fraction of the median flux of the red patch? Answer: 0.98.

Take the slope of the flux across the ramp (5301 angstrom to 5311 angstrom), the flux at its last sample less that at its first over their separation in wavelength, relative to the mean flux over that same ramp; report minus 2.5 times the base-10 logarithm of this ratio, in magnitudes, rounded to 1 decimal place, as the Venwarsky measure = 6.0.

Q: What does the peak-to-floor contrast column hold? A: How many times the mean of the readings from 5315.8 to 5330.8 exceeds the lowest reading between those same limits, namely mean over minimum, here 1.12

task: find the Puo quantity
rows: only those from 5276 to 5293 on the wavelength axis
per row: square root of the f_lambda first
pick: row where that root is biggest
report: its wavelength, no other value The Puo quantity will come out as 5289.5 angstrom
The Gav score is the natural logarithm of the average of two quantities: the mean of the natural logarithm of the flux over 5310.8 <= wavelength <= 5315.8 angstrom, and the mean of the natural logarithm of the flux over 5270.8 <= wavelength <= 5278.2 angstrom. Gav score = 0.709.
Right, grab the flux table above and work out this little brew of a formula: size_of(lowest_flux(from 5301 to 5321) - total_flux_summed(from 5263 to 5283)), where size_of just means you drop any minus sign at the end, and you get 48.0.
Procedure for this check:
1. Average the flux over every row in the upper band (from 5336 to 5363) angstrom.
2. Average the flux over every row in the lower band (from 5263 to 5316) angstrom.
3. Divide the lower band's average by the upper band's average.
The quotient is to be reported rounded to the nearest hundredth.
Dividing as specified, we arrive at 0.96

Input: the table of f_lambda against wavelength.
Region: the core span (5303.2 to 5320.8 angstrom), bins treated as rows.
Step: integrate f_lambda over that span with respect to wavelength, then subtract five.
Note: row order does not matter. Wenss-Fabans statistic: 136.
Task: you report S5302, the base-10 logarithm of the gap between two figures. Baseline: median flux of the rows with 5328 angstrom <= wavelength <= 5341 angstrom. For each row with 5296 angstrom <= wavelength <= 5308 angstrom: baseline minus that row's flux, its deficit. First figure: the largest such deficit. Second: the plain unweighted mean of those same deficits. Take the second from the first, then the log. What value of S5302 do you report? -0.62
